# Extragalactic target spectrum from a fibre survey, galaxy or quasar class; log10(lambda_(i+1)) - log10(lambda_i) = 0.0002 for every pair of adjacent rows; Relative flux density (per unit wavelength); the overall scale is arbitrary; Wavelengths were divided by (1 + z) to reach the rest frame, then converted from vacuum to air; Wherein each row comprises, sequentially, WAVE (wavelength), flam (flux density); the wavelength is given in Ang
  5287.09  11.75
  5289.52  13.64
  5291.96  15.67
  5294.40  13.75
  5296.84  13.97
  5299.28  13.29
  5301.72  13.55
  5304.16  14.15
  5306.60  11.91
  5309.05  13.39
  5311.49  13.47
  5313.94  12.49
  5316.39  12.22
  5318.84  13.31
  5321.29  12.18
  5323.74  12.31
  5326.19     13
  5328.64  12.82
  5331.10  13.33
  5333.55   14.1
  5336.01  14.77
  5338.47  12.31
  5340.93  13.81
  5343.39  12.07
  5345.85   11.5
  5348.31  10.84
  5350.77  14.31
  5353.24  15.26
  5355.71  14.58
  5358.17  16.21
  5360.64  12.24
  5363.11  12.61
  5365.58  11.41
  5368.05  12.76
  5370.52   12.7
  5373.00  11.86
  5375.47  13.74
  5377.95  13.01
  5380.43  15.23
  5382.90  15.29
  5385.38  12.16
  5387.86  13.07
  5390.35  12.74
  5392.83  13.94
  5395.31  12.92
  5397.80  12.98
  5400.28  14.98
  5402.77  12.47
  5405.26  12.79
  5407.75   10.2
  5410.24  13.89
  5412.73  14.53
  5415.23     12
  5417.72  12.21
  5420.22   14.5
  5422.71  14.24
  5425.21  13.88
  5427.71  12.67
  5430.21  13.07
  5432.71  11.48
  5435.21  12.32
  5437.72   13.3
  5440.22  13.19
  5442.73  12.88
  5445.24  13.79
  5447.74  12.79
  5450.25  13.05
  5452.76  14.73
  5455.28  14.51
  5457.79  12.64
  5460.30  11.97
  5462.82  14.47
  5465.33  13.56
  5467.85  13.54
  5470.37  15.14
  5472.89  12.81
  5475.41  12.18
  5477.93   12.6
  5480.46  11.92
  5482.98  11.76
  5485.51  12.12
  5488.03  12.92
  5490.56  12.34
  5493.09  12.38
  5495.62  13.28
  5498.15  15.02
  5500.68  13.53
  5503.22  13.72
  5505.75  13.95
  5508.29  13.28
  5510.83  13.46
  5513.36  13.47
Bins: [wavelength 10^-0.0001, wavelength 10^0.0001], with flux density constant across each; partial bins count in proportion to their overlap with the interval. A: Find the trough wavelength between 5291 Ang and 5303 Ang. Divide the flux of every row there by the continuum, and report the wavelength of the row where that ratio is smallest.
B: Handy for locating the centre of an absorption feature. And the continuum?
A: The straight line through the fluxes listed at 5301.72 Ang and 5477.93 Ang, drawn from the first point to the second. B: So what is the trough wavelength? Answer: 5299.28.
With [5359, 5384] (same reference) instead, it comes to 5365.58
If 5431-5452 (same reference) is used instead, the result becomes 5432.71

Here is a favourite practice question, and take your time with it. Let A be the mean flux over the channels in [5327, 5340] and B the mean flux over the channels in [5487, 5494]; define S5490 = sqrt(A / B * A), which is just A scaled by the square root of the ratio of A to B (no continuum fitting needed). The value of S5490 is 3.8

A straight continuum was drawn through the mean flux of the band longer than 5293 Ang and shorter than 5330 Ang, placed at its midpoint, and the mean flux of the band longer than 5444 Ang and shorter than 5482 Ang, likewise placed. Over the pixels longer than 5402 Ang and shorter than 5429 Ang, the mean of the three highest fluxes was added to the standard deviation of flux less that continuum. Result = 15.7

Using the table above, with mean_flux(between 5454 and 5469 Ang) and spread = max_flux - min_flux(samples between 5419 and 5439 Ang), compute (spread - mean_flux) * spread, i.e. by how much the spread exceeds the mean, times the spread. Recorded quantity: -31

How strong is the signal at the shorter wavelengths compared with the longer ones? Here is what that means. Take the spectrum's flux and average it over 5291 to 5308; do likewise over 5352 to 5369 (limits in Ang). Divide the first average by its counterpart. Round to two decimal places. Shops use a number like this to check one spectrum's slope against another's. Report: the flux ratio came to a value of 1.01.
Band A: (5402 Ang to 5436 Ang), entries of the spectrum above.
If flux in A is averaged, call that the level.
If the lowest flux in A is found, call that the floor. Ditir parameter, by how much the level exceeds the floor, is 2.7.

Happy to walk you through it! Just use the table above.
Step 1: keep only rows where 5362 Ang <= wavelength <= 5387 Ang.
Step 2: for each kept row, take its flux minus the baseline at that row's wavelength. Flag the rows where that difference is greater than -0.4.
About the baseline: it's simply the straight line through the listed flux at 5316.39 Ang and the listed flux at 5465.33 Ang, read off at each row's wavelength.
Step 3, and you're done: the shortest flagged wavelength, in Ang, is 5363.11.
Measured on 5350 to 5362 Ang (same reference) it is 5350.77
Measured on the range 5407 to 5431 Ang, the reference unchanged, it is 5410.24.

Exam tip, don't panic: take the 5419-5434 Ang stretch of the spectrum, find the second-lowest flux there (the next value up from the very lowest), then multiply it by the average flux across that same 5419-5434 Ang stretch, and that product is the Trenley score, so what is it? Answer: 169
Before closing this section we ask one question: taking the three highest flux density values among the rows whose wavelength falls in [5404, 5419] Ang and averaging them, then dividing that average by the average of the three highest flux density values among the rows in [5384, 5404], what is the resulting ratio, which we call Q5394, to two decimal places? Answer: 0.98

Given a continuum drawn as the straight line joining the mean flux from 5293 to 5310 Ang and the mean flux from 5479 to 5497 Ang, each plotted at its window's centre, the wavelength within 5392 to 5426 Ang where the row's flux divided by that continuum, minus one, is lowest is 5407.75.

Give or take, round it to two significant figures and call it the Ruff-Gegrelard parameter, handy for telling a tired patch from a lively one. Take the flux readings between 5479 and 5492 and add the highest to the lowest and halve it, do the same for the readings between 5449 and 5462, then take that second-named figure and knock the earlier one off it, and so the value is 1.0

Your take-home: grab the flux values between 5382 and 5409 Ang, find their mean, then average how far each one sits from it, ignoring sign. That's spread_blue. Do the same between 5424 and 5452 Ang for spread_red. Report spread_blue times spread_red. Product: 0.44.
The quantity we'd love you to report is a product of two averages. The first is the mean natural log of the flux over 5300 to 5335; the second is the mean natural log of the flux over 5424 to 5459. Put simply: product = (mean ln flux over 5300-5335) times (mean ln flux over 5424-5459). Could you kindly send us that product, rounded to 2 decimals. 6.61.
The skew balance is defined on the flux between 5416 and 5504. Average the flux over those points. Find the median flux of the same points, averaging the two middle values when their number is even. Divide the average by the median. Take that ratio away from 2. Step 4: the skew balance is 0.992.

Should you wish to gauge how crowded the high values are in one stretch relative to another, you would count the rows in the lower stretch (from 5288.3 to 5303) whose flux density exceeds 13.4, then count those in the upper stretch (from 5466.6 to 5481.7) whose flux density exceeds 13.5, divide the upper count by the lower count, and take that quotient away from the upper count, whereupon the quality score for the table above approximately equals 1.6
